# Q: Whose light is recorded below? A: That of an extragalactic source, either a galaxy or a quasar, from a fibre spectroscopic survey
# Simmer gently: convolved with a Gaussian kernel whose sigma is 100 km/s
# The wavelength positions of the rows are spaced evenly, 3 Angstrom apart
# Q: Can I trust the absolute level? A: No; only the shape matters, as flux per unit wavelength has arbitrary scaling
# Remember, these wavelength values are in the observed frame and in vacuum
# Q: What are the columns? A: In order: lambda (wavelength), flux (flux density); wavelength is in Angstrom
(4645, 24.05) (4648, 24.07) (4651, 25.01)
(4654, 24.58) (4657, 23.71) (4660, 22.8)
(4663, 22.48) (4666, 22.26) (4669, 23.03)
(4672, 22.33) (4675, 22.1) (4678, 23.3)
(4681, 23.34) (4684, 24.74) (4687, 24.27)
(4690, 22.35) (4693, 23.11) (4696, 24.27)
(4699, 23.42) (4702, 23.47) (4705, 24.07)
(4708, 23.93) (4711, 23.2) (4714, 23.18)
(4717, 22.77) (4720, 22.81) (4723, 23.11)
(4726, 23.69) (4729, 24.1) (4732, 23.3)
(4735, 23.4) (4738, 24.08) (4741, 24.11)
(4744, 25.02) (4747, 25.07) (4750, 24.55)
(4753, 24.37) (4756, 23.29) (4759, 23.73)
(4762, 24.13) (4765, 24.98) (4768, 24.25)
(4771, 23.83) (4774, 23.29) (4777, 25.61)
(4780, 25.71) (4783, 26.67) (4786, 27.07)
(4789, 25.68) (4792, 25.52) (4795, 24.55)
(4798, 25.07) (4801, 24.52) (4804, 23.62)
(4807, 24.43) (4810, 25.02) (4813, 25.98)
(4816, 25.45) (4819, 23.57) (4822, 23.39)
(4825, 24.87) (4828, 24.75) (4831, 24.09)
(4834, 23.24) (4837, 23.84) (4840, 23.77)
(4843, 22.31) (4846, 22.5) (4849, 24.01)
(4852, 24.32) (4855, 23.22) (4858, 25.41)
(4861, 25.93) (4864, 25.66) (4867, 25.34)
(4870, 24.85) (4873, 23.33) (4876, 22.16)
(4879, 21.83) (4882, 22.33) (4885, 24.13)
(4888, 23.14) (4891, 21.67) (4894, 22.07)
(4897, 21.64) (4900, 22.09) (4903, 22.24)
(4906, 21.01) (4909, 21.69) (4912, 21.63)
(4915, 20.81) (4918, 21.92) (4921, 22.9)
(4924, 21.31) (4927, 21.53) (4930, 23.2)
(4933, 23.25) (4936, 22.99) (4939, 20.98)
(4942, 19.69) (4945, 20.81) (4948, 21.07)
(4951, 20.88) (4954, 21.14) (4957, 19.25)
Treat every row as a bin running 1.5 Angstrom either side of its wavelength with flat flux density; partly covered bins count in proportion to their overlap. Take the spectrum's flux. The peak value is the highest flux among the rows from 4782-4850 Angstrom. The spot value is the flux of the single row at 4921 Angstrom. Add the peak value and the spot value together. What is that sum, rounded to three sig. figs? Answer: 50.0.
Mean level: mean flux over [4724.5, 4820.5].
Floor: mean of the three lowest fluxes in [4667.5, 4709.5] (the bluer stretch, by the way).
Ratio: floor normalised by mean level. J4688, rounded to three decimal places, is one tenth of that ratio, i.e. 0.090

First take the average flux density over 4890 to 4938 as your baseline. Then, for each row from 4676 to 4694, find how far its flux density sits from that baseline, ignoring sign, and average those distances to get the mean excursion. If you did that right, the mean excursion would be 1.5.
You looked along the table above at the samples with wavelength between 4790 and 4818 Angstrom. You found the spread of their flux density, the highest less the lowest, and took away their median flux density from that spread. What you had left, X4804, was -22.7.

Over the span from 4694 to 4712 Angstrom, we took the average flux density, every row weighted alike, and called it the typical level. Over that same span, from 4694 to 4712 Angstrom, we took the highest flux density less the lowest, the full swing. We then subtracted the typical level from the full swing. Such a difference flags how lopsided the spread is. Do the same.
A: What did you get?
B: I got -22.7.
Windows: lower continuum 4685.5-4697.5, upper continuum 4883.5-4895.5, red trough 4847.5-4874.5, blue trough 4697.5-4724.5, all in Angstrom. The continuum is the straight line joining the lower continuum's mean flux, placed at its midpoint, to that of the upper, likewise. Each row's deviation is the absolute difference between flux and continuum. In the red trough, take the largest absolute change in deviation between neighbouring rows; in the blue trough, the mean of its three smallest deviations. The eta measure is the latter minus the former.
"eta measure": -2.1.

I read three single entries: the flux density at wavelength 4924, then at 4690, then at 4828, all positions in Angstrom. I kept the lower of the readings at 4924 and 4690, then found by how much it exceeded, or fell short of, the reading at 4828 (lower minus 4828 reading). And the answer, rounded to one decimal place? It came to -3.4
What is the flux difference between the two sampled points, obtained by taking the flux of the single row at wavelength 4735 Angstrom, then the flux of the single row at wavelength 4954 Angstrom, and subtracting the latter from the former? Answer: 2.3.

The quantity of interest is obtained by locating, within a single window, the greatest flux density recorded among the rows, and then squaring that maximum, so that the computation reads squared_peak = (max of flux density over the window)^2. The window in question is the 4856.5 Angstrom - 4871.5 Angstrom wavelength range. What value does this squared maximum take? 672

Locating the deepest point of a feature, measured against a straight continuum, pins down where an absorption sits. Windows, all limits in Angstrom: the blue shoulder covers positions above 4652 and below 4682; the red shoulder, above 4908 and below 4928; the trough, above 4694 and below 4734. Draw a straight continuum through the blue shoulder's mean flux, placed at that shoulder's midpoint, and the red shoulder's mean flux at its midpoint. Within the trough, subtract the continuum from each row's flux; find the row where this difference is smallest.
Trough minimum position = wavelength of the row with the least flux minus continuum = 4717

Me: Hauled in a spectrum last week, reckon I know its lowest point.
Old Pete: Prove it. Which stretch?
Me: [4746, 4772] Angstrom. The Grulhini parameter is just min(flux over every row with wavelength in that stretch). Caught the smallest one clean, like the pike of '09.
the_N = 23.29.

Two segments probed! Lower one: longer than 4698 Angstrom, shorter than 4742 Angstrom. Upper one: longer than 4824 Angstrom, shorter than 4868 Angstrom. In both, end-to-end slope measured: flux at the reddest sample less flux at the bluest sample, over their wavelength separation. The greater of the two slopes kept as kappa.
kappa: 0.02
